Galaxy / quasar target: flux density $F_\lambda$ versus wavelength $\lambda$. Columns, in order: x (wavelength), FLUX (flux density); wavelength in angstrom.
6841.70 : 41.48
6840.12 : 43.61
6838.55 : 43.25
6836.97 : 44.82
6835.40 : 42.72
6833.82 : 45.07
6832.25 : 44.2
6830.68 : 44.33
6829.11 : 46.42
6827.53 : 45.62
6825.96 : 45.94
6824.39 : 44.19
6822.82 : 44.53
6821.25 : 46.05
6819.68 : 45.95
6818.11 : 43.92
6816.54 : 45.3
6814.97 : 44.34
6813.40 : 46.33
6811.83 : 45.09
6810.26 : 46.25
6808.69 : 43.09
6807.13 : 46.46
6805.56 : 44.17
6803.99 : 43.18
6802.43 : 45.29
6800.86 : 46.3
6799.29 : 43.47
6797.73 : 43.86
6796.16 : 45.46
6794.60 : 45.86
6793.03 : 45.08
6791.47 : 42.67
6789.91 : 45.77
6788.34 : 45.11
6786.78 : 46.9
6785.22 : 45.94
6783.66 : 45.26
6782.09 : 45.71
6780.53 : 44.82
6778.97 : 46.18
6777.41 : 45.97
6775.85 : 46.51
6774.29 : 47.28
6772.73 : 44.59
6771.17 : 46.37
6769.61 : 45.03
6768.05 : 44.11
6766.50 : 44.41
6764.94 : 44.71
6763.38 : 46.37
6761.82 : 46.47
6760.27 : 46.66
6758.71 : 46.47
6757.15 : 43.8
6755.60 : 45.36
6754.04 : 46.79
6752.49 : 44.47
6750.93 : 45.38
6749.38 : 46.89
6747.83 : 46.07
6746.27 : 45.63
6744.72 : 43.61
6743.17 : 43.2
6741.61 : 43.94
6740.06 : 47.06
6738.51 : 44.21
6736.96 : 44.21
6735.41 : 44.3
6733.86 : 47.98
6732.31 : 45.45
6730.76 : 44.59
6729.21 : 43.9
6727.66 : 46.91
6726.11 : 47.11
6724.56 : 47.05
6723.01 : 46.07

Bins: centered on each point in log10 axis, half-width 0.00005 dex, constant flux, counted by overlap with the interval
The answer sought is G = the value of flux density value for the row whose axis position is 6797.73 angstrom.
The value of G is 43.86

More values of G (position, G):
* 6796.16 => 45.46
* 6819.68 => 45.95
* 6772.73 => 44.59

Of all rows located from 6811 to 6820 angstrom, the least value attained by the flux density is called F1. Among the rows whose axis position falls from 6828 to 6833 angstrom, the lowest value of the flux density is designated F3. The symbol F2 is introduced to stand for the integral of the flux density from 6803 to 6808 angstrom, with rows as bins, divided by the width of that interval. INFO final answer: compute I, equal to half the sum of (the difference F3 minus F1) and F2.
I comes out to 22.5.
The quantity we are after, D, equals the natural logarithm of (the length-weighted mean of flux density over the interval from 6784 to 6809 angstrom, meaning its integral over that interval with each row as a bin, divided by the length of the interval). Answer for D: 3.81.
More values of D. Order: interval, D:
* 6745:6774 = 3.82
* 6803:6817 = 3.80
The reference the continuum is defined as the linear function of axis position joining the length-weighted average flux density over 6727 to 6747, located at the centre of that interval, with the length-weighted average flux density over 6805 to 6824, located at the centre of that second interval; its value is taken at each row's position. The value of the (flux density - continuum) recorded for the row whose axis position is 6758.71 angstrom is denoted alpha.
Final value 1.4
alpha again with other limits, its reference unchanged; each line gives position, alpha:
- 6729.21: -1.1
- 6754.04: 1.8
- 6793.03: 0.0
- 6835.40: -2.4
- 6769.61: 0.0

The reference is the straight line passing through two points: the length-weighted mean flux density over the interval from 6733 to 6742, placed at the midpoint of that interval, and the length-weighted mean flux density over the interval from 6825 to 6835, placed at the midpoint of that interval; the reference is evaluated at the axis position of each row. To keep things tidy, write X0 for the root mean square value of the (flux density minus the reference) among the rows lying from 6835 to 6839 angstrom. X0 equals 1.77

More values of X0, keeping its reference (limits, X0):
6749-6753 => 1.02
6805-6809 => 1.54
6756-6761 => 1.35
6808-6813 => 1.36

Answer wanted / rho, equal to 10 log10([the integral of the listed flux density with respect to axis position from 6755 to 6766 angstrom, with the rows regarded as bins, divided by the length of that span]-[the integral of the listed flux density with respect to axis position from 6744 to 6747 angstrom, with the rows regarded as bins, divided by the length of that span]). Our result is -0.1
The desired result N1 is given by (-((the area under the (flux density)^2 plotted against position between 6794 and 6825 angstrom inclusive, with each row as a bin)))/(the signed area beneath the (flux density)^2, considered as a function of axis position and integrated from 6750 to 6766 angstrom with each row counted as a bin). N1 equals -1.88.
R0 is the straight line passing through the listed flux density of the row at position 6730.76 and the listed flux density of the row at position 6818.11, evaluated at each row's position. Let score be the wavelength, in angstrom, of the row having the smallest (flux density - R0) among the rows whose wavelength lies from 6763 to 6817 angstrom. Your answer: 6791.47 angstrom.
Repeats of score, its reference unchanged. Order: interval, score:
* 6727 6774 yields 6743.17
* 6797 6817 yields 6808.69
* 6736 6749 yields 6743.17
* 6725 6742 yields 6729.21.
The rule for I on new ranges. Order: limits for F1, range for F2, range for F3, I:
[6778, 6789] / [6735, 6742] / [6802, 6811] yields 21.6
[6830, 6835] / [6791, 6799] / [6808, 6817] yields 21.8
